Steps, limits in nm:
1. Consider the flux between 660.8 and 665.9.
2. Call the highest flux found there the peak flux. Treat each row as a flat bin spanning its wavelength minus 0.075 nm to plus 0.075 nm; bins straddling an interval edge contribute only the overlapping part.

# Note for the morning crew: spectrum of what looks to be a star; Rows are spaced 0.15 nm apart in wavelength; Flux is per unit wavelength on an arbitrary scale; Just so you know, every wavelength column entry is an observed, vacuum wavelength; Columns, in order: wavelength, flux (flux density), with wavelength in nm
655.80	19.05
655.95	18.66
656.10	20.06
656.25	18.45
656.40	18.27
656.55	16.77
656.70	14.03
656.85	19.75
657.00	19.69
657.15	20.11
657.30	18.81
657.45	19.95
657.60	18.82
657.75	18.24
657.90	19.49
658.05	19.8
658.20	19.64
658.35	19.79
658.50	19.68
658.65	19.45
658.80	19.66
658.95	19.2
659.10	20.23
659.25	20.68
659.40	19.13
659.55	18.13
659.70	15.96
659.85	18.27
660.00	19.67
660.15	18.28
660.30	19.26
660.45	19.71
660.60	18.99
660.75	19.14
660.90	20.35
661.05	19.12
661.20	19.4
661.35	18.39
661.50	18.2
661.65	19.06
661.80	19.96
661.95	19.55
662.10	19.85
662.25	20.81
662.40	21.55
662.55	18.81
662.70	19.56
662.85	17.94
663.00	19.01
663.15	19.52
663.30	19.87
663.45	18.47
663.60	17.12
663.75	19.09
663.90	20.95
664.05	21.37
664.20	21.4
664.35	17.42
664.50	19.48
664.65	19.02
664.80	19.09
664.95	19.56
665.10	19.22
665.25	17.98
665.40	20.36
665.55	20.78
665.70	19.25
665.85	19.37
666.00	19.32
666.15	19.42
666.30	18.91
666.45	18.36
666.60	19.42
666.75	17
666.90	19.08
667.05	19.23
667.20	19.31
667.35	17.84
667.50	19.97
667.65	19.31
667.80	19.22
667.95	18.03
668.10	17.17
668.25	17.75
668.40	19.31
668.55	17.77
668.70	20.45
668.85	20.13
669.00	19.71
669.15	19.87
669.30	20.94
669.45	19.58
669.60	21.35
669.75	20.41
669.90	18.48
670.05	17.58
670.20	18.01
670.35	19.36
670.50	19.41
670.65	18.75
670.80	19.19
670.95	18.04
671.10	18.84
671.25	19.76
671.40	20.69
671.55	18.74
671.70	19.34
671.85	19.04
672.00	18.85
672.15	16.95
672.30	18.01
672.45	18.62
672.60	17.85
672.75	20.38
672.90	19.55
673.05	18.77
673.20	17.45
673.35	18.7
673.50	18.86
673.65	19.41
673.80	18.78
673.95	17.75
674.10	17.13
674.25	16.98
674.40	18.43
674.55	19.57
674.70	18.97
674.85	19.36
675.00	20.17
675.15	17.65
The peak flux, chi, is 21.55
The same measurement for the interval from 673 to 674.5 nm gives 19.41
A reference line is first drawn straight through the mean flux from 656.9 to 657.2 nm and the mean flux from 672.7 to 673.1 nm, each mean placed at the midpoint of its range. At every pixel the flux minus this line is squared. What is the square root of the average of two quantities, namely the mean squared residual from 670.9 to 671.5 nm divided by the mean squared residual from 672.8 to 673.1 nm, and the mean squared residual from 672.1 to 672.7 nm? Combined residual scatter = 1.8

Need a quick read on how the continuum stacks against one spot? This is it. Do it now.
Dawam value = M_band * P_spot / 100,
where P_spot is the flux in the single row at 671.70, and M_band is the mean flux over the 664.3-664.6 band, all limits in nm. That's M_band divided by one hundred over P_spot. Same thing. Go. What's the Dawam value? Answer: 3.6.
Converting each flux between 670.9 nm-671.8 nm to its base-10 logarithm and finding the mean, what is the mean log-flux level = 1.28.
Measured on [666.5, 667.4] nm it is 1.27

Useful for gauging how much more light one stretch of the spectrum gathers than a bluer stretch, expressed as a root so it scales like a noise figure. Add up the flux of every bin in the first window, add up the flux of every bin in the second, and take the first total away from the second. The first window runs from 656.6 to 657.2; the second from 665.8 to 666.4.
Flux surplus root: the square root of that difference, 1.9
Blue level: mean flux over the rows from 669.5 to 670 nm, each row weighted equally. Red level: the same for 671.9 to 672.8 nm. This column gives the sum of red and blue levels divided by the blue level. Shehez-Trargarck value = 1.92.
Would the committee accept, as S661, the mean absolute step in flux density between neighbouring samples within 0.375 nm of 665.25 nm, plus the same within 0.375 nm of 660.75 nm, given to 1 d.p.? 1.9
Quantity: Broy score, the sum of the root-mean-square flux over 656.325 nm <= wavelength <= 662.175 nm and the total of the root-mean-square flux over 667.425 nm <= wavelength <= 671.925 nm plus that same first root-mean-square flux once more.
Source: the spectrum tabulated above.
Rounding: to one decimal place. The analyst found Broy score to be 57.4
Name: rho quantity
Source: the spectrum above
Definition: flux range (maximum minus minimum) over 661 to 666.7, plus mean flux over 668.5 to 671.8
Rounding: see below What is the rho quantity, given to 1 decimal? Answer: 23.8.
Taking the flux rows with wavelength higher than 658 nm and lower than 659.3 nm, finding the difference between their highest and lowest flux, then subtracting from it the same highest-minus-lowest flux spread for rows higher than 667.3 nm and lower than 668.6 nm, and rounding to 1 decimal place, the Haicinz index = -1.3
